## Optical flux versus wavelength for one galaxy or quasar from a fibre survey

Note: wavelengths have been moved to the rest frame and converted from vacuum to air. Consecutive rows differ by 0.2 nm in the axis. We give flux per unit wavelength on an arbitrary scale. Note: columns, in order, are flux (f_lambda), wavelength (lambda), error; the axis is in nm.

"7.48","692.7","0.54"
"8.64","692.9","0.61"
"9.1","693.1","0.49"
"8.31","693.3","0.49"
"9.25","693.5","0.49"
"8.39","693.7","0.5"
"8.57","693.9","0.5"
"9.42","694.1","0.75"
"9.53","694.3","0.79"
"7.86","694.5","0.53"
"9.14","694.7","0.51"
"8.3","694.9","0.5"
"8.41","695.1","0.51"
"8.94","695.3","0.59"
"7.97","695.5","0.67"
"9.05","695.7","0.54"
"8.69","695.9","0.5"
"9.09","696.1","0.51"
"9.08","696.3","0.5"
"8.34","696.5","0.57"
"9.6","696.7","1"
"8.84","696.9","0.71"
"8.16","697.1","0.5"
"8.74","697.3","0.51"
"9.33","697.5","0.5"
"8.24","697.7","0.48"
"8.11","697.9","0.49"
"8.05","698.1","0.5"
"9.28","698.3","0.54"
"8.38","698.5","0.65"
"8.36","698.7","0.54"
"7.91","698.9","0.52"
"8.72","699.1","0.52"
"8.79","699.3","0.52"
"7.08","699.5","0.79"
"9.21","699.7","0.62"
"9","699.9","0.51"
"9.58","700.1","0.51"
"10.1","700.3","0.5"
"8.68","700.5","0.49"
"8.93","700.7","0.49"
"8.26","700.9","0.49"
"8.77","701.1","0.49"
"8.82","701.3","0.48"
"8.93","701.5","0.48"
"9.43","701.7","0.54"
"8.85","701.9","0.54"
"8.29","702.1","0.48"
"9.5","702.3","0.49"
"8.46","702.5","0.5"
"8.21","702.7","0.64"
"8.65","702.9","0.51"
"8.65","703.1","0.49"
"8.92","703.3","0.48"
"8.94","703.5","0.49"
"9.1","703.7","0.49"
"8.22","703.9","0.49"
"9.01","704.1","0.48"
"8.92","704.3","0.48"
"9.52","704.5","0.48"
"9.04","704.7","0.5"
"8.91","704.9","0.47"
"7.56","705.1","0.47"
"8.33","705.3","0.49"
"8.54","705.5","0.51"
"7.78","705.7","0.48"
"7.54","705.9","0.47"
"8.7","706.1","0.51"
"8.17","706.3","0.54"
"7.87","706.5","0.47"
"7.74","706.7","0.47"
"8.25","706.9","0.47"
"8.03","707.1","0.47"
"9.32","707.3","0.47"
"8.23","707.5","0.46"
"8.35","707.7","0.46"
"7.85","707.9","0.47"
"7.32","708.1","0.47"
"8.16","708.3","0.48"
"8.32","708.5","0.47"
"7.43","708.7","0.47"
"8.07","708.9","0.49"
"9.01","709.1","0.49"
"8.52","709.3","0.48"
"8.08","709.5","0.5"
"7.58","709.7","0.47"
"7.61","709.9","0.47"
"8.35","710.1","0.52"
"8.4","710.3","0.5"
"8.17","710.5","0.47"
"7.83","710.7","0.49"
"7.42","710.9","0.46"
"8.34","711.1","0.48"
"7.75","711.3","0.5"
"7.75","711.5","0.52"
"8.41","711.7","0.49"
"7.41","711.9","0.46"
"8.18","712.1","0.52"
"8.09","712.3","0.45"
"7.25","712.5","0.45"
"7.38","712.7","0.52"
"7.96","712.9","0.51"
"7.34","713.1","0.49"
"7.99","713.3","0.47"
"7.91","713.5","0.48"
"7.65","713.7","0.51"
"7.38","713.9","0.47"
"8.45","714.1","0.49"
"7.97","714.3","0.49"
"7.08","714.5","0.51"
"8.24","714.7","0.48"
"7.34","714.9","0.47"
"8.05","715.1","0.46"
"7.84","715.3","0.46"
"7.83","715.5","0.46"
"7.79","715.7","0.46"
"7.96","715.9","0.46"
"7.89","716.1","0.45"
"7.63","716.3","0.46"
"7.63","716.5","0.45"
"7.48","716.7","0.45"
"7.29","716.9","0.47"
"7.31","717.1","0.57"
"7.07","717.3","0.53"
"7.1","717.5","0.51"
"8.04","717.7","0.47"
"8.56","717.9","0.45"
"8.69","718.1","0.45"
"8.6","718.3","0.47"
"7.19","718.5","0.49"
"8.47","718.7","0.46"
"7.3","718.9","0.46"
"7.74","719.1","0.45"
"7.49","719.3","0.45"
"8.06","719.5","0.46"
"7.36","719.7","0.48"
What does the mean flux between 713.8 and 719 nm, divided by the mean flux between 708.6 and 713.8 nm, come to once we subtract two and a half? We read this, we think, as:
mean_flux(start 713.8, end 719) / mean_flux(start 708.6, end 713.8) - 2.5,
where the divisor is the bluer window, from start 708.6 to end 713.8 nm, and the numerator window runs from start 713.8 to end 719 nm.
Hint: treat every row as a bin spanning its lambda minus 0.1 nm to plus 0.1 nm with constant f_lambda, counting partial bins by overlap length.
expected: -1.52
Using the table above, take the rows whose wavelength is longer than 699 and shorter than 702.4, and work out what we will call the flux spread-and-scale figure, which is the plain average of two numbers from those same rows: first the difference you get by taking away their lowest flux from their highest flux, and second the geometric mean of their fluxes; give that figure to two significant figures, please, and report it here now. 5.9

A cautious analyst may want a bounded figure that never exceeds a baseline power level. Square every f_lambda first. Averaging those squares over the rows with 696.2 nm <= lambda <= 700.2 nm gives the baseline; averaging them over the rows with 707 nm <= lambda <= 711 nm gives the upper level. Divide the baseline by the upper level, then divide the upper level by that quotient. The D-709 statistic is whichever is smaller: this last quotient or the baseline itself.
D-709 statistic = 58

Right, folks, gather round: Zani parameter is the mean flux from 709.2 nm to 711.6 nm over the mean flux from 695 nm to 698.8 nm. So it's 0.92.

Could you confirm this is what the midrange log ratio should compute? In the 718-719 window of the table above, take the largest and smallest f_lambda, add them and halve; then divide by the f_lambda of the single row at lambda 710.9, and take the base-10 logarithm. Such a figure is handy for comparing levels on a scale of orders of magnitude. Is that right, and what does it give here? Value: 0.03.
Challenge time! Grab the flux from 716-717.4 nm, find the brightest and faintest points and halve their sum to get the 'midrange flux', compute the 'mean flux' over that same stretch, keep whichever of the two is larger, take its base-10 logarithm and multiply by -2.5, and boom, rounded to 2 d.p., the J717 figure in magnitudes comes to -2.18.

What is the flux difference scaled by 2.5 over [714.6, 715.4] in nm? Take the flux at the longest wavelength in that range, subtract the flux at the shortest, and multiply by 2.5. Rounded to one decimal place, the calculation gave -1.0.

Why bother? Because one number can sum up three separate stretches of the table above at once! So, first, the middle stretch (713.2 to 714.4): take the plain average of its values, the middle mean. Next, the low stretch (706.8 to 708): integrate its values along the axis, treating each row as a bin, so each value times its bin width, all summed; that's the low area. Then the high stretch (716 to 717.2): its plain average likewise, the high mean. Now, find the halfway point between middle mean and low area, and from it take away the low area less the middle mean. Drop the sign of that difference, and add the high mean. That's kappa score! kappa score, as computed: 14.4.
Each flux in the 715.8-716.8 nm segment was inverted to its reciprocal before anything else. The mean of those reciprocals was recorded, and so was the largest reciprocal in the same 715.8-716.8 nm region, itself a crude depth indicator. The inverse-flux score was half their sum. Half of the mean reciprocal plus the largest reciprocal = 0.132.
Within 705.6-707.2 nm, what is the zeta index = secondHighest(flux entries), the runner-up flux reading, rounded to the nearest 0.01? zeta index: 8.25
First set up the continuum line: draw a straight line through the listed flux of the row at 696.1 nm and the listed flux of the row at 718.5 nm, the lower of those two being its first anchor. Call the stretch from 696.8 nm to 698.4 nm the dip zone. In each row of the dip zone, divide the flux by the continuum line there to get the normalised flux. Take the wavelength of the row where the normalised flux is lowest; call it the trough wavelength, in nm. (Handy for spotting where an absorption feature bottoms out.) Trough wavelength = 698.1 nm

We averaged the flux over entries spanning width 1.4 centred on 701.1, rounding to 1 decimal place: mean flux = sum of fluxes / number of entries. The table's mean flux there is 8.8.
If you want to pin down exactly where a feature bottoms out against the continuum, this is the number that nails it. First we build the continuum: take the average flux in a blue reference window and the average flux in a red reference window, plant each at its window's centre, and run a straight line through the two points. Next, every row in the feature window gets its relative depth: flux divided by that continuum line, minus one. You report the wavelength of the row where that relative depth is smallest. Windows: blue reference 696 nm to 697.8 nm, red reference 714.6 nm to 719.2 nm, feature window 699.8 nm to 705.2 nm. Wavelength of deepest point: 705.1 nm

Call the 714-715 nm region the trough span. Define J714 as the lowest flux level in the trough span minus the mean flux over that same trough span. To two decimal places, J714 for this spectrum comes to -0.74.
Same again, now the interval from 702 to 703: -0.41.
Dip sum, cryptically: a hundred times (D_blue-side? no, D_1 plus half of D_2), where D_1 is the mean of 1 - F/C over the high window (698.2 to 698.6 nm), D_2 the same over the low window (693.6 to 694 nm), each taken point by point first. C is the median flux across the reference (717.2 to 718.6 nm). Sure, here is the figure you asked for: -13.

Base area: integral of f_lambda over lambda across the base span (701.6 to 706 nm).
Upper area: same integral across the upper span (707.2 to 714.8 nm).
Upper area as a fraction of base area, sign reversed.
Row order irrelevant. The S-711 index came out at -1.6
